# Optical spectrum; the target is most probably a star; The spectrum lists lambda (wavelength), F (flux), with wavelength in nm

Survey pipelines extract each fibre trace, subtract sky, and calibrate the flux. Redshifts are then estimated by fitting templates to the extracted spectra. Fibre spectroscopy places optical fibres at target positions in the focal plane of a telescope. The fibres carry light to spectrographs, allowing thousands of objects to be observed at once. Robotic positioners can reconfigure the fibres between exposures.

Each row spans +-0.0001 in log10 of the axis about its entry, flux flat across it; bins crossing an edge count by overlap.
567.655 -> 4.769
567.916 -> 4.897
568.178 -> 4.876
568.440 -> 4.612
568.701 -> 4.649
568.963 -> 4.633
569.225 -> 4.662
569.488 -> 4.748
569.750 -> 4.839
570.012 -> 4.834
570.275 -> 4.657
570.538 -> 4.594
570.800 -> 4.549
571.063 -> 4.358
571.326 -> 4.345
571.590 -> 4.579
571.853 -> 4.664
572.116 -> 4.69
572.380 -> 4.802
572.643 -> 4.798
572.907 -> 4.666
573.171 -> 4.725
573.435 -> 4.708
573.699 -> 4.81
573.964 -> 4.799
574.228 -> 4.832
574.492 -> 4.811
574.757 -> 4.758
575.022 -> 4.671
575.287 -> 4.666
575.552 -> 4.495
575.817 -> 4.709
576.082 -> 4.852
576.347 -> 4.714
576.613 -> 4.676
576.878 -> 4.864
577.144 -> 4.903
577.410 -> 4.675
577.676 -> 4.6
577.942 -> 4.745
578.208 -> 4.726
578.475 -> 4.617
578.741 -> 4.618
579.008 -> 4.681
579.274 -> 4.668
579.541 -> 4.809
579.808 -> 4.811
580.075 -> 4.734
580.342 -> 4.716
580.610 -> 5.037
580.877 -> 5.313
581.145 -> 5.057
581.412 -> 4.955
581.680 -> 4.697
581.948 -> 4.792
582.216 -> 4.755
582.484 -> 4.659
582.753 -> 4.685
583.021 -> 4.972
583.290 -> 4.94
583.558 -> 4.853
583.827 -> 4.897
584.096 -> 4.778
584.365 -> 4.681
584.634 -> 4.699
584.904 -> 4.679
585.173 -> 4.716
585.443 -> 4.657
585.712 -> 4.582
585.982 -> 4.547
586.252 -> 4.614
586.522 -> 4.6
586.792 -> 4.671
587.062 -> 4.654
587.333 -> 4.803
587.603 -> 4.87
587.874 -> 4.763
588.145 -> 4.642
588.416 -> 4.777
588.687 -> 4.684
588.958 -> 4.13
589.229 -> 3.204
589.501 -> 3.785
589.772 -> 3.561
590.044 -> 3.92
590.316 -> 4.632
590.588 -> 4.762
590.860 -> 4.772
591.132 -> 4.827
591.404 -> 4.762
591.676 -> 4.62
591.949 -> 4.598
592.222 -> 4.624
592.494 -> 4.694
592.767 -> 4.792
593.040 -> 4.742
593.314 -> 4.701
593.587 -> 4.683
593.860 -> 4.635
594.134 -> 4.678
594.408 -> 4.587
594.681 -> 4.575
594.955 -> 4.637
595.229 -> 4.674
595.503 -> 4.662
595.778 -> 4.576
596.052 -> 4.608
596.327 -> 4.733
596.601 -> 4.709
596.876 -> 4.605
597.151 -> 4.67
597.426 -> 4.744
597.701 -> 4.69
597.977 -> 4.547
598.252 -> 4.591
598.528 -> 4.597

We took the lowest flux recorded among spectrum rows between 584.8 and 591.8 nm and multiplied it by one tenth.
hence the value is 0.32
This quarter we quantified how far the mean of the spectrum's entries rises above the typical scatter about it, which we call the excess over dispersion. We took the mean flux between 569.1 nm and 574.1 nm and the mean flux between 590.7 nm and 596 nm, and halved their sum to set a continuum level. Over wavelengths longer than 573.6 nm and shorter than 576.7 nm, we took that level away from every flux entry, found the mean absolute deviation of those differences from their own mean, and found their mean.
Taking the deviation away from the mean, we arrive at -0.020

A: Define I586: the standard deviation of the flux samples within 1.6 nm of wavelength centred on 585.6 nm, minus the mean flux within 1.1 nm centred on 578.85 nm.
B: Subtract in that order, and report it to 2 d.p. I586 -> -4.59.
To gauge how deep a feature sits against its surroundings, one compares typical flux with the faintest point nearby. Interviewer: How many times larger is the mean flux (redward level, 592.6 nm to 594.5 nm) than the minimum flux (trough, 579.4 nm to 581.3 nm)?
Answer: 0.994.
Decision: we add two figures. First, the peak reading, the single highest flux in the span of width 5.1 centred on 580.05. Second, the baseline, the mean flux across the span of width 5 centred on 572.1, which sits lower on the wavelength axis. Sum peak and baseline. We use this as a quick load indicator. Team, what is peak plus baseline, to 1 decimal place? 10.0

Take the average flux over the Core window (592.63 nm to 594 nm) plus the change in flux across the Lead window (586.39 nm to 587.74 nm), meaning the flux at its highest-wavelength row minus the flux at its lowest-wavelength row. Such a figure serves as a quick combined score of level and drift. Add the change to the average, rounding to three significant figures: 4.98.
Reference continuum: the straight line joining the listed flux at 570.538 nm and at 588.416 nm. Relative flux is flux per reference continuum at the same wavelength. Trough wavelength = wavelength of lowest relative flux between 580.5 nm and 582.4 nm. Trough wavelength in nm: 581.680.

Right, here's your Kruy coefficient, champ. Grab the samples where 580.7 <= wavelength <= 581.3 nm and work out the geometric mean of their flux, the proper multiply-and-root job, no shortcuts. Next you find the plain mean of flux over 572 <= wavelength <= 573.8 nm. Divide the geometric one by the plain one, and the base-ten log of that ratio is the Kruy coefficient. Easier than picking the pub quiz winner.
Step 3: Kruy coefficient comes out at 0.039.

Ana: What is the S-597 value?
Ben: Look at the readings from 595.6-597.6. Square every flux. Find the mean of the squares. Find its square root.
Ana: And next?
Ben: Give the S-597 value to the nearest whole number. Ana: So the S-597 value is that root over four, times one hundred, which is 117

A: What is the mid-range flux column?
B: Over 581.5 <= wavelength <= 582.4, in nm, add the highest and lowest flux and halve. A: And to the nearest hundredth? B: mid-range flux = 4.74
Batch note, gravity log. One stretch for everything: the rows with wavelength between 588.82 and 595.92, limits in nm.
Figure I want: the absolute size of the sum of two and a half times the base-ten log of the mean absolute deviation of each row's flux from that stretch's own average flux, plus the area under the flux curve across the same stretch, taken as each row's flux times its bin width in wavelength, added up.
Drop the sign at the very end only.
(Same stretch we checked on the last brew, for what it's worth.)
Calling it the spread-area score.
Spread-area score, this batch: 30.6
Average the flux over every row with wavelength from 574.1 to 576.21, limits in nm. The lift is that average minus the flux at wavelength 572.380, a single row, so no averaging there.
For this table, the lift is -0.1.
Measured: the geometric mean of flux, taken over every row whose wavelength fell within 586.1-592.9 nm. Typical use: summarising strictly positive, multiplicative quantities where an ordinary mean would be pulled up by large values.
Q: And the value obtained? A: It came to 4.49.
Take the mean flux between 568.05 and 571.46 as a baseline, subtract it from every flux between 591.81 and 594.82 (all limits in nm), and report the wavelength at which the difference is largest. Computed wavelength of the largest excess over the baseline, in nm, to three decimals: 592.767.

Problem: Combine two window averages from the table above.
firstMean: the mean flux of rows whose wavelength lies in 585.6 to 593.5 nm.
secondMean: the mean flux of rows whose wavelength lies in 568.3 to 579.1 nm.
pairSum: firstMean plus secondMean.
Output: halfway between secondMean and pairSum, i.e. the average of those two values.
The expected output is 6.96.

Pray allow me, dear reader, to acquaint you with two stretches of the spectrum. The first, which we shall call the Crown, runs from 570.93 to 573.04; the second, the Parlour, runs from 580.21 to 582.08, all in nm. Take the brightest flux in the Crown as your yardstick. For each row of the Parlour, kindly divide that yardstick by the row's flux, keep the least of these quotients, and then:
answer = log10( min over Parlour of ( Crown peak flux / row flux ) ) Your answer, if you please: -0.044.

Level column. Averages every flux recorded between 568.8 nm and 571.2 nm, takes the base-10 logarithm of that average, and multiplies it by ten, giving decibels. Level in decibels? 6.68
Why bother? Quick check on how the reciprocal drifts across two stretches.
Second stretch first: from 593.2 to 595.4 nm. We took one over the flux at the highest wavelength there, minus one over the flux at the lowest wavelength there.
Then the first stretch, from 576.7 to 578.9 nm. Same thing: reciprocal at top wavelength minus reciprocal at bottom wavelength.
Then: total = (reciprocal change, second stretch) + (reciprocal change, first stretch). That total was 0.012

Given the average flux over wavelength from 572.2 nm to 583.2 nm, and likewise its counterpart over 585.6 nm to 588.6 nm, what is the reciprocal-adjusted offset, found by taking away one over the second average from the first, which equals 4.56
